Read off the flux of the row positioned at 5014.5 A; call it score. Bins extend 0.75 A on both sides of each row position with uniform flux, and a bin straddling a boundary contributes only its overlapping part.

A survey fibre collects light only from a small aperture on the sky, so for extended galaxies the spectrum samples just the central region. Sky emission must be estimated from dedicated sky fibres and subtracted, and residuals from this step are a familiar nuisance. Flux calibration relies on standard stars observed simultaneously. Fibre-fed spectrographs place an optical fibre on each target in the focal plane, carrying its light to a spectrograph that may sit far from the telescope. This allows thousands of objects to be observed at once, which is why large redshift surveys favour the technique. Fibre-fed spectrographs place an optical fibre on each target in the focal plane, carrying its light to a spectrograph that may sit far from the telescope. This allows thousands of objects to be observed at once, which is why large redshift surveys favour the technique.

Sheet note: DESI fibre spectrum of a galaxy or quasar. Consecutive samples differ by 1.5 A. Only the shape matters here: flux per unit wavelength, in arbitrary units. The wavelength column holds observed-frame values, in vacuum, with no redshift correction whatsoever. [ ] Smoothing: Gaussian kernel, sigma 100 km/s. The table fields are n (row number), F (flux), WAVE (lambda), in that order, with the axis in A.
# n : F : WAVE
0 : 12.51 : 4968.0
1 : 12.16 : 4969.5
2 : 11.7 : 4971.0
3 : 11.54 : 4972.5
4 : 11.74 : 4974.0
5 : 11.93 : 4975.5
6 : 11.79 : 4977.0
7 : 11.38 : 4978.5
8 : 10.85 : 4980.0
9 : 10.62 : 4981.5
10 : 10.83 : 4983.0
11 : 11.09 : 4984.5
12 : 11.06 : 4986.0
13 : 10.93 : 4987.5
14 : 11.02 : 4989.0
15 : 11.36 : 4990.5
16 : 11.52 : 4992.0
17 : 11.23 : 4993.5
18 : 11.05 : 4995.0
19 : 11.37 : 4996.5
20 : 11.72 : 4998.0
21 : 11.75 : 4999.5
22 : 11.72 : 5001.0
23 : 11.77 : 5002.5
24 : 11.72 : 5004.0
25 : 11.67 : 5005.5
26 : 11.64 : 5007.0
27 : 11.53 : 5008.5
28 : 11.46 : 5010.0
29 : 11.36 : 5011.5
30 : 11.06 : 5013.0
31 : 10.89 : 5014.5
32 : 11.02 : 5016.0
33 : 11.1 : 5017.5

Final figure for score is 10.89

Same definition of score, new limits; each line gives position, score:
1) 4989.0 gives 11.02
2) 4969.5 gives 12.16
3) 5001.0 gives 11.72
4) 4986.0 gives 11.06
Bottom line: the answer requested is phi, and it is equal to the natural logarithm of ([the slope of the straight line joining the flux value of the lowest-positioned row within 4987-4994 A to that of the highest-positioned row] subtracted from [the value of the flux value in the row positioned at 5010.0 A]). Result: 2.43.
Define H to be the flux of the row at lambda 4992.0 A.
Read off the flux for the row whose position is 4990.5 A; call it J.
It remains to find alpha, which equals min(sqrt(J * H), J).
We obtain 11.4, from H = 11.52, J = 11.36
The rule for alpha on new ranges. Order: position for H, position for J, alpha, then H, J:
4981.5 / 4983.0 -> 10.7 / 10.62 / 10.83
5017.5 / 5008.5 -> 11.3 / 11.1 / 11.53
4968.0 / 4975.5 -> 11.9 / 12.51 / 11.93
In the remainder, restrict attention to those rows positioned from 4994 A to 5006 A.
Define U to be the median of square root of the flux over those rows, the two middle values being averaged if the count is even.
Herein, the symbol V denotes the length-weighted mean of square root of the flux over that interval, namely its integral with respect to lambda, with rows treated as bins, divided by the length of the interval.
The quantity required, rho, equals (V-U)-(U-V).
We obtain -0.039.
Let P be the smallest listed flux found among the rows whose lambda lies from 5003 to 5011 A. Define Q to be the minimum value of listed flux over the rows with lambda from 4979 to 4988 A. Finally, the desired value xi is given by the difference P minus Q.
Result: 0.8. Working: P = 11.46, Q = 10.62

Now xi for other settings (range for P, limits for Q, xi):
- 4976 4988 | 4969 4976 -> -0.9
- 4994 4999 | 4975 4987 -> 0.4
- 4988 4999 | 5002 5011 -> -0.4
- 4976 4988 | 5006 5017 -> -0.3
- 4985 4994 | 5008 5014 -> -0.1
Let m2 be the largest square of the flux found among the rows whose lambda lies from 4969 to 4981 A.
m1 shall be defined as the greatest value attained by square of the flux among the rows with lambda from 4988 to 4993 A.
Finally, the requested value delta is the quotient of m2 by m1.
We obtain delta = 1.11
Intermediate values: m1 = 133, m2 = 148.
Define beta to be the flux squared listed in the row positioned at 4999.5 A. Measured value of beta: 138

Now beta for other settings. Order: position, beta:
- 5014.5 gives 119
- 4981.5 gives 113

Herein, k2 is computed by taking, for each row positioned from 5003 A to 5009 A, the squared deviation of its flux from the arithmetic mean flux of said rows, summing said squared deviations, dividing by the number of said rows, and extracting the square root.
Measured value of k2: 0.070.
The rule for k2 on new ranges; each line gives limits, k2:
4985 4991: 0.161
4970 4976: 0.139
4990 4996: 0.172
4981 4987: 0.190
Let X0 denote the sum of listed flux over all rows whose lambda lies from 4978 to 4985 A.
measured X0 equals 54.8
